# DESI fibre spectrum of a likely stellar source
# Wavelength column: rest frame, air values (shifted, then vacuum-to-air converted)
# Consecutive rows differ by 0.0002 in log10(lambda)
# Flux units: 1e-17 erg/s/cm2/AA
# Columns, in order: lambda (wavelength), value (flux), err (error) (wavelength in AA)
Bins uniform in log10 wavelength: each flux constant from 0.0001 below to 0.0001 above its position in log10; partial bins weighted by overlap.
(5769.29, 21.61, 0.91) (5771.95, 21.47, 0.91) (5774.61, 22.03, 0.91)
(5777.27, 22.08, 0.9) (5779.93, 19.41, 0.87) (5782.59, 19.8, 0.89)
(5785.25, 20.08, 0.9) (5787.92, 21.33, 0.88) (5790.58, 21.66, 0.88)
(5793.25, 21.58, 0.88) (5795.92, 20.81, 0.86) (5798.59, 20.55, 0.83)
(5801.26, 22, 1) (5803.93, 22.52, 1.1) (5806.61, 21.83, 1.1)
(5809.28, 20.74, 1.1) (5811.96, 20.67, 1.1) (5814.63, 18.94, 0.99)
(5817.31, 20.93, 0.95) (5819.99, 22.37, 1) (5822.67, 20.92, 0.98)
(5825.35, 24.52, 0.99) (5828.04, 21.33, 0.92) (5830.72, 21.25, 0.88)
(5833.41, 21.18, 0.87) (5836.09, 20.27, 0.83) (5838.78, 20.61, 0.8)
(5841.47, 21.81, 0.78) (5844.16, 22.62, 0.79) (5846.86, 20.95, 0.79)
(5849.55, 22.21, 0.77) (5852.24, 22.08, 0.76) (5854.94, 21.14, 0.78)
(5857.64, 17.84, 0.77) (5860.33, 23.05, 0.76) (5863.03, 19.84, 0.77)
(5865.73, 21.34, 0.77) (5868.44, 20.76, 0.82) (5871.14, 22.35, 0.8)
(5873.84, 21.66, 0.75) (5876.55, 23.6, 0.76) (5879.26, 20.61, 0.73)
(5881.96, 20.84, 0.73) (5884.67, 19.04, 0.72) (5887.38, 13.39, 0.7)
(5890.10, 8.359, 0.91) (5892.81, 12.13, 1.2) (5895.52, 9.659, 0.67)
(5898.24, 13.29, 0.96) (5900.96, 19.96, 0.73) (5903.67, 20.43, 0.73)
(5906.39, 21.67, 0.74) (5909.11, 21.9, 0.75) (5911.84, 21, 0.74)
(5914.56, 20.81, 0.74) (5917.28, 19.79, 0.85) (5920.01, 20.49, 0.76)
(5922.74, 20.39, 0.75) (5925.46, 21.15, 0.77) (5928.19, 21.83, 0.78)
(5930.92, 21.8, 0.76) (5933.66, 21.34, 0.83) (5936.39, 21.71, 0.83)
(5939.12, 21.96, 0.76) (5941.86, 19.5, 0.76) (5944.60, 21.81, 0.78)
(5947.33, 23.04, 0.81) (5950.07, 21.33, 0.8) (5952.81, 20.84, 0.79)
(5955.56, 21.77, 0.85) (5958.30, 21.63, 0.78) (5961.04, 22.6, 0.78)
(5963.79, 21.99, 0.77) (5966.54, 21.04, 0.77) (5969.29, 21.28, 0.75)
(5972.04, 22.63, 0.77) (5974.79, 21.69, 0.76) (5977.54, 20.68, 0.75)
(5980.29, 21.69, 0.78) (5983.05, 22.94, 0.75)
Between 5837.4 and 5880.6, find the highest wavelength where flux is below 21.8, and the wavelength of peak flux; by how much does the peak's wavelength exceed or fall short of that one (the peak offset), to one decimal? -2.7 AA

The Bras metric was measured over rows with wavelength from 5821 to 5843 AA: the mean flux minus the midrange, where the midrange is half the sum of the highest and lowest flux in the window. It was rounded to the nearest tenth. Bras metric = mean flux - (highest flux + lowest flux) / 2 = -0.9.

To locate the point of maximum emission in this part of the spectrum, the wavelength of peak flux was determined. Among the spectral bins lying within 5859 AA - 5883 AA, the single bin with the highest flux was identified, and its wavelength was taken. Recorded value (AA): 5876.55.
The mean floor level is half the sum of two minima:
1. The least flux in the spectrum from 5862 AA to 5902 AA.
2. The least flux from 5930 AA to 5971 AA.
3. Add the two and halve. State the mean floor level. 14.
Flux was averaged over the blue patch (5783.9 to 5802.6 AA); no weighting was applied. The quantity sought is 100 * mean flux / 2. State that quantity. 1057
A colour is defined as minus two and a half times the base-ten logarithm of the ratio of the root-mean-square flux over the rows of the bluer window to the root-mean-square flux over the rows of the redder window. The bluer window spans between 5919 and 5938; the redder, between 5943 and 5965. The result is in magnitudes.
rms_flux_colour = 0.03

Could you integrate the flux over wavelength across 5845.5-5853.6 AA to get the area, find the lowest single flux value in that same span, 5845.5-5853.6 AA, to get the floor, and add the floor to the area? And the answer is 197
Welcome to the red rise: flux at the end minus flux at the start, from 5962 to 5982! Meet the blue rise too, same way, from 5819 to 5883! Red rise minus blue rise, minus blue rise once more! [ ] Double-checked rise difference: 2.8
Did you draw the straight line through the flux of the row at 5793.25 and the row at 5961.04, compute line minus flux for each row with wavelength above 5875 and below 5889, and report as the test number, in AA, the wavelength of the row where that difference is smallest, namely 5876.55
